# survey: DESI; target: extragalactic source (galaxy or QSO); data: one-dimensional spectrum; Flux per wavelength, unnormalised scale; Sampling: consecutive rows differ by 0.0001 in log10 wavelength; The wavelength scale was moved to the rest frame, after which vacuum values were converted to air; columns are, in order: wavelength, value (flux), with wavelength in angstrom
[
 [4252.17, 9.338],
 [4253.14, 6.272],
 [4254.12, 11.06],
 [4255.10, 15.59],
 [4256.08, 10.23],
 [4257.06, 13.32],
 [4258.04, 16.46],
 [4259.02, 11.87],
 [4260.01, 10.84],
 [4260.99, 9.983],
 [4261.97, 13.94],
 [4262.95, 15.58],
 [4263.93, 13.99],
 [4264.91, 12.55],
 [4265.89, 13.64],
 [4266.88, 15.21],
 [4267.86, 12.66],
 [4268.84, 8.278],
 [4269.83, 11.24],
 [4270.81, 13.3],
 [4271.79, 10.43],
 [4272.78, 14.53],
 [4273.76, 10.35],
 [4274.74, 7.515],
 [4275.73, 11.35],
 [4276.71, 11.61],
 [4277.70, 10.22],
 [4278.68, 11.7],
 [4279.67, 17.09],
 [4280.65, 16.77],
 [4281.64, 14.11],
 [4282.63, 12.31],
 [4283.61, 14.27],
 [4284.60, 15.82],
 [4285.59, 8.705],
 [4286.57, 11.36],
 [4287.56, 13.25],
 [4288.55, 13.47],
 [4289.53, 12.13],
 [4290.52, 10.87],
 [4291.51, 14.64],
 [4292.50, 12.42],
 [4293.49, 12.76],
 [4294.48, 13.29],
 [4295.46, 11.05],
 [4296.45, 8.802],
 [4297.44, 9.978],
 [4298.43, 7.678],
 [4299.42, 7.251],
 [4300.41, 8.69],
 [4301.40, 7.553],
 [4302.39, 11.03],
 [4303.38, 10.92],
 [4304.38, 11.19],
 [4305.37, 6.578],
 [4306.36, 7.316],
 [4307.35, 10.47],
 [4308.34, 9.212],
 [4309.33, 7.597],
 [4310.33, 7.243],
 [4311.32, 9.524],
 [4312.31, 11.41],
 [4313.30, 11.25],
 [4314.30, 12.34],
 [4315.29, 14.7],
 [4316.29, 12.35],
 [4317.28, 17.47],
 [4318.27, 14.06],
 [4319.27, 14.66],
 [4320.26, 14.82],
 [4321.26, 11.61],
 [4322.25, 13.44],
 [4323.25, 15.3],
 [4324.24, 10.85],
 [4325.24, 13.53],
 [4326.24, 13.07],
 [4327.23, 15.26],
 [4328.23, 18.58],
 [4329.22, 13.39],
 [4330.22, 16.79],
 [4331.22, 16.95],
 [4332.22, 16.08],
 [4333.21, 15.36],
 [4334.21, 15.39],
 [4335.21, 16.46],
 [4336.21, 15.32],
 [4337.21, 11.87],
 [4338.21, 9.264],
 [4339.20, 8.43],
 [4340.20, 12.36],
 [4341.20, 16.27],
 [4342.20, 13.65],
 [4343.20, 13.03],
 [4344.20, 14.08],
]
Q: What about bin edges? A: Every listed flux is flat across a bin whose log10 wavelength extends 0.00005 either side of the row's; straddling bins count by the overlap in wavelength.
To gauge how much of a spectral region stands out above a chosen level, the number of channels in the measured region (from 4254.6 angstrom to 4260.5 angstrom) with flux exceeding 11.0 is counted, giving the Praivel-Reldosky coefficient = 4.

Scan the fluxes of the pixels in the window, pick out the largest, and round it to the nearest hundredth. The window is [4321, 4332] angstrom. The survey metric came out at 18.58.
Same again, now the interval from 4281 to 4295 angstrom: 15.82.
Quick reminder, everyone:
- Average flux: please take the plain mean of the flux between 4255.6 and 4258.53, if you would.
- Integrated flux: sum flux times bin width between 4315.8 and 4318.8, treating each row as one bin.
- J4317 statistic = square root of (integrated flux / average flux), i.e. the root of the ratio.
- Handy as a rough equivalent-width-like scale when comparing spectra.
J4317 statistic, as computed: 1.81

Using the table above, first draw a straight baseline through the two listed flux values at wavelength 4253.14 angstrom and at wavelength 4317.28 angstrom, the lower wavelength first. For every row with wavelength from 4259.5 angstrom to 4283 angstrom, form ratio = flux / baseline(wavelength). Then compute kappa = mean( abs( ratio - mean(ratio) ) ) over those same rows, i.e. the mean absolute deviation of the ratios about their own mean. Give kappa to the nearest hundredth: 0.26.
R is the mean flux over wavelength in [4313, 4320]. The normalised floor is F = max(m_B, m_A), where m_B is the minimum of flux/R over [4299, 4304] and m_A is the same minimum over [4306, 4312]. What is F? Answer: 0.52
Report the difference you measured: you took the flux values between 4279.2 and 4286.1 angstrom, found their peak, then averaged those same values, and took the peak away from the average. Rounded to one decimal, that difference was -2.9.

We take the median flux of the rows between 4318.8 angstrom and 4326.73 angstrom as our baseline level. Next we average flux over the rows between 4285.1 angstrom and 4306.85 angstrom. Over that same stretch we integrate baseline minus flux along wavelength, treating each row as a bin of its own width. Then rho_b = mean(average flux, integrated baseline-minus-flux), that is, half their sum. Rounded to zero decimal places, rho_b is 38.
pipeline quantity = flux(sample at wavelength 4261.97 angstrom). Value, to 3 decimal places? 13.940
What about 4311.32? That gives 9.524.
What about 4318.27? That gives 14.060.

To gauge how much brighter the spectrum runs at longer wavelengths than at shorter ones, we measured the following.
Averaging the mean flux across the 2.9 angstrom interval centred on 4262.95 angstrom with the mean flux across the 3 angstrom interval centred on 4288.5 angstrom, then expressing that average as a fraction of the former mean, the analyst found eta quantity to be 0.95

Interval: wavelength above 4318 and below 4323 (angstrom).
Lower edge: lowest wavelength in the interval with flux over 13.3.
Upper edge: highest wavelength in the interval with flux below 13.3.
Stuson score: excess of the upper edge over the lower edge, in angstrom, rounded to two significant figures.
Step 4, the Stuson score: 3.0 angstrom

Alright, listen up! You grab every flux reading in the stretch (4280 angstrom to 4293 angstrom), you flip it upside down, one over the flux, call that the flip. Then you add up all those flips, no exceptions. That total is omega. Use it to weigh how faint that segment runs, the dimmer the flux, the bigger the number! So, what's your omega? 1.02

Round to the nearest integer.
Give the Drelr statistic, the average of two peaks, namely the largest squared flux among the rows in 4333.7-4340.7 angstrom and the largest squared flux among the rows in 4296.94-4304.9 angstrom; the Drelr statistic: 198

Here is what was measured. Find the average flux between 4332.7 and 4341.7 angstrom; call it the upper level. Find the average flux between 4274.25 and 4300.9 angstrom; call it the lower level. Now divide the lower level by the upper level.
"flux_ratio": 0.88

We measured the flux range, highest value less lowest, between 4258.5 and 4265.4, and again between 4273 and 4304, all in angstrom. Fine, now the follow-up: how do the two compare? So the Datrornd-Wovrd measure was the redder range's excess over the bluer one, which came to 4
